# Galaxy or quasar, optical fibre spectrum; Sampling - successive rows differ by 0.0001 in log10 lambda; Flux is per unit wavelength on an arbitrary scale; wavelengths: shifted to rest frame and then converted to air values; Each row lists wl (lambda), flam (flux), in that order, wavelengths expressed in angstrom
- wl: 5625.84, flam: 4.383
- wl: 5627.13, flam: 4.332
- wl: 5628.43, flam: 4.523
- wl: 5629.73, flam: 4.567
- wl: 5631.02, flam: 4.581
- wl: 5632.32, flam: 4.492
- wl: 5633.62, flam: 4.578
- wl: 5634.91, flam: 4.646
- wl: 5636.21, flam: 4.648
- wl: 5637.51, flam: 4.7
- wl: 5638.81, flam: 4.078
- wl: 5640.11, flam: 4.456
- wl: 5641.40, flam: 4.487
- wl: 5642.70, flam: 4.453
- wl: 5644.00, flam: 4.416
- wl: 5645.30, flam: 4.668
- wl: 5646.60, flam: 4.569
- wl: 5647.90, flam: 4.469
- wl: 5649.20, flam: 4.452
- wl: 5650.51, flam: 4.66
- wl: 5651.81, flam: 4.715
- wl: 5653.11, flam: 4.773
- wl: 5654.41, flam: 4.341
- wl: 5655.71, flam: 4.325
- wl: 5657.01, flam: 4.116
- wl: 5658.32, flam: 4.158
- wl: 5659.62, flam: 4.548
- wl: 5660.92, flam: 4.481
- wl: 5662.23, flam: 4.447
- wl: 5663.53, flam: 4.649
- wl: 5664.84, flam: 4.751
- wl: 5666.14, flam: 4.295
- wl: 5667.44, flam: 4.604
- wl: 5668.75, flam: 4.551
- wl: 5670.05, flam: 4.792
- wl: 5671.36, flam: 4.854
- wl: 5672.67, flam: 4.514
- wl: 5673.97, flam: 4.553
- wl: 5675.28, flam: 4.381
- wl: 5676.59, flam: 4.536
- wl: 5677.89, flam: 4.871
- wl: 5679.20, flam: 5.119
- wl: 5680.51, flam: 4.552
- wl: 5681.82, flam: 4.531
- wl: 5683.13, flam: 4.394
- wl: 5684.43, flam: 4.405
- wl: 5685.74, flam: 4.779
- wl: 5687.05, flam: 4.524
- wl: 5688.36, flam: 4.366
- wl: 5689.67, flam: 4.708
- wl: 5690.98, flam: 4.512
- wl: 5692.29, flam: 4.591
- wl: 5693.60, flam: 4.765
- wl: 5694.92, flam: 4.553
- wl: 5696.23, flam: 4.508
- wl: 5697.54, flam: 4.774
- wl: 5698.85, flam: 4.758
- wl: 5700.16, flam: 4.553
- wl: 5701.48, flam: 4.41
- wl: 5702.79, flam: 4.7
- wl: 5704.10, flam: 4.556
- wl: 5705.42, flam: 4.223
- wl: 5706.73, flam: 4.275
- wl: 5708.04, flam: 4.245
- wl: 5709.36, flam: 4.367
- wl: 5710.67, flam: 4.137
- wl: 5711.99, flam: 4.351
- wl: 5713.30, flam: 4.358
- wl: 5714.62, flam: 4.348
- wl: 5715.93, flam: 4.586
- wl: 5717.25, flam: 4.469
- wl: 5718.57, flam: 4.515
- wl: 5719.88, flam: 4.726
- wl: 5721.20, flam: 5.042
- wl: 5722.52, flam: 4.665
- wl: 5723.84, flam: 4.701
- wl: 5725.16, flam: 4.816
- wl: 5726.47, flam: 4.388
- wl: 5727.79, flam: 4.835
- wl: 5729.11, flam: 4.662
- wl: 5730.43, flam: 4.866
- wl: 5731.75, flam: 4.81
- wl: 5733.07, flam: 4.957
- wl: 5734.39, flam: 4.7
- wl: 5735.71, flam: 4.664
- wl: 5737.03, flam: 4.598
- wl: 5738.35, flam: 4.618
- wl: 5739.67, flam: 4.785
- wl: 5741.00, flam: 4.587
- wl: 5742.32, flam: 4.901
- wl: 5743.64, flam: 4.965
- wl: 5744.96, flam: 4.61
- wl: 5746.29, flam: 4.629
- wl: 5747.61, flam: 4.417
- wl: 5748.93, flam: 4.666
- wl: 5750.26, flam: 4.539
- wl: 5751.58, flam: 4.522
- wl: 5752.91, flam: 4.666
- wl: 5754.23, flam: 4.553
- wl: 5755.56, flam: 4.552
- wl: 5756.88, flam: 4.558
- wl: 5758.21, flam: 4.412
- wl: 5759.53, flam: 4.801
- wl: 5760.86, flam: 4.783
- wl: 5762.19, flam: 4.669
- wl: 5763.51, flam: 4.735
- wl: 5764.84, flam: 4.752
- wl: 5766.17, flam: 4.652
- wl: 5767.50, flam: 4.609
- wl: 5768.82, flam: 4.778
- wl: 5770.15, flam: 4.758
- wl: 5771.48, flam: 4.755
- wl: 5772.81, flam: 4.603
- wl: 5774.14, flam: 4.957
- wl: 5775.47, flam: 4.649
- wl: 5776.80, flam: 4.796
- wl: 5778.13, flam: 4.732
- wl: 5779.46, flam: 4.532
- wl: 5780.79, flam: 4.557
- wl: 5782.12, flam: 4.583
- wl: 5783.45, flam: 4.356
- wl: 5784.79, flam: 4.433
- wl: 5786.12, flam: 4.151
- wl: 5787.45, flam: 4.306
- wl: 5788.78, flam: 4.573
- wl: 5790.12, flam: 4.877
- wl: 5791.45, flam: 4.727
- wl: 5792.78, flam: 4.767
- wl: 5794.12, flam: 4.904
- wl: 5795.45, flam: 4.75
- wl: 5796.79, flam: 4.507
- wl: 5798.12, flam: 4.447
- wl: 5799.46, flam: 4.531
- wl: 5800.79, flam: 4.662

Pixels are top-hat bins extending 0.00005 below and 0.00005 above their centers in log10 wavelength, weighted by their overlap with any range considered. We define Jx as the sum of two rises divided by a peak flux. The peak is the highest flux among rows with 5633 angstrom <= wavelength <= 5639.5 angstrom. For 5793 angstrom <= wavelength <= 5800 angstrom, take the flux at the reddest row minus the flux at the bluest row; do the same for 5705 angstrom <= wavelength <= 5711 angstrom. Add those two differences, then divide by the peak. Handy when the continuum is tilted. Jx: -0.10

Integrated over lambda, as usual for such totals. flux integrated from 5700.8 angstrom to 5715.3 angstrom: 63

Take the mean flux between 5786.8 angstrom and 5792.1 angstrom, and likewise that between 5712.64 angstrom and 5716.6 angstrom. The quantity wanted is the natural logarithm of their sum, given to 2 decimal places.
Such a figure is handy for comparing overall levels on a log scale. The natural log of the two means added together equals 2.20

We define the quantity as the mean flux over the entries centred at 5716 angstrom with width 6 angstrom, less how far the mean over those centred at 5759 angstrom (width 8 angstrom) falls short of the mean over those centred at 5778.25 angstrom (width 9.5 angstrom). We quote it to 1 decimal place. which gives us 4.4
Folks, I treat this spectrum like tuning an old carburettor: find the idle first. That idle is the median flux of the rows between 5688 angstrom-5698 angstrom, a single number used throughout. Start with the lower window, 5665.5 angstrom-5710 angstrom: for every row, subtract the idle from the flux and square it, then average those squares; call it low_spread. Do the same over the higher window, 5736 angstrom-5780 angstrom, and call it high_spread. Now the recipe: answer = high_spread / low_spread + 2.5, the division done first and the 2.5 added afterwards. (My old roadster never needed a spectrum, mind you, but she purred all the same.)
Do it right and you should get 3.20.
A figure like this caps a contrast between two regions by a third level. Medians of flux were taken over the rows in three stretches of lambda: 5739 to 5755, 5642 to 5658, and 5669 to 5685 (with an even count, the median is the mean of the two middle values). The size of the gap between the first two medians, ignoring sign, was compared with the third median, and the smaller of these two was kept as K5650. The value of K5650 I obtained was 0.16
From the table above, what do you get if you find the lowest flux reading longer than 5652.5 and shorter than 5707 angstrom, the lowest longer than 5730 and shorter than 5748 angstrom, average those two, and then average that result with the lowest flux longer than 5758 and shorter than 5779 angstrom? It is 4.34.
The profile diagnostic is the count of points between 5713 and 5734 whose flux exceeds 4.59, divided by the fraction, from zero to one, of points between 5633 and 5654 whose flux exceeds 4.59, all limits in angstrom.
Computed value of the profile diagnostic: 23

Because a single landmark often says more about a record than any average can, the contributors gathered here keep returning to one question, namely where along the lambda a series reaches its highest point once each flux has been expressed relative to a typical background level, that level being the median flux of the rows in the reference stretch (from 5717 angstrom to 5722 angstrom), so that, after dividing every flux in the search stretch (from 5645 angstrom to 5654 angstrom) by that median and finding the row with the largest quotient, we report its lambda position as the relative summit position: 5653.11 angstrom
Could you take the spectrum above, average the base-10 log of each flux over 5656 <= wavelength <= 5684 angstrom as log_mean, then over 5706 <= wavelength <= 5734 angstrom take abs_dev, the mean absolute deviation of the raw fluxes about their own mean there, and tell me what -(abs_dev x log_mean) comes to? -0.145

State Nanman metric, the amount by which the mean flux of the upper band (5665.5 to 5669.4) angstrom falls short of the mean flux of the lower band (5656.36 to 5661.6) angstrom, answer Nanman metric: -0.2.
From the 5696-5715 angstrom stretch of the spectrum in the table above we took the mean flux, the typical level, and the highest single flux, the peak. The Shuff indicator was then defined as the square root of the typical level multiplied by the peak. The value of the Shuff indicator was 4.60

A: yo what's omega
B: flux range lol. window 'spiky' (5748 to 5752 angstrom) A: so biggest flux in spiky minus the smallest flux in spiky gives 0.14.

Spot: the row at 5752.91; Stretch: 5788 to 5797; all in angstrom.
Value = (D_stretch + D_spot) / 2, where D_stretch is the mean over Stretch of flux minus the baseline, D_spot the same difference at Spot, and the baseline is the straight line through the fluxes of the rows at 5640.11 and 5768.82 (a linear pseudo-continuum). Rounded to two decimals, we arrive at -0.09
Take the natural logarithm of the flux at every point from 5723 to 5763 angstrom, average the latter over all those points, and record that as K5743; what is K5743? 1.54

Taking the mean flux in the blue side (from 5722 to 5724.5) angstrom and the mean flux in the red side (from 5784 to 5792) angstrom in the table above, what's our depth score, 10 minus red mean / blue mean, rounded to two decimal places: 9.04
